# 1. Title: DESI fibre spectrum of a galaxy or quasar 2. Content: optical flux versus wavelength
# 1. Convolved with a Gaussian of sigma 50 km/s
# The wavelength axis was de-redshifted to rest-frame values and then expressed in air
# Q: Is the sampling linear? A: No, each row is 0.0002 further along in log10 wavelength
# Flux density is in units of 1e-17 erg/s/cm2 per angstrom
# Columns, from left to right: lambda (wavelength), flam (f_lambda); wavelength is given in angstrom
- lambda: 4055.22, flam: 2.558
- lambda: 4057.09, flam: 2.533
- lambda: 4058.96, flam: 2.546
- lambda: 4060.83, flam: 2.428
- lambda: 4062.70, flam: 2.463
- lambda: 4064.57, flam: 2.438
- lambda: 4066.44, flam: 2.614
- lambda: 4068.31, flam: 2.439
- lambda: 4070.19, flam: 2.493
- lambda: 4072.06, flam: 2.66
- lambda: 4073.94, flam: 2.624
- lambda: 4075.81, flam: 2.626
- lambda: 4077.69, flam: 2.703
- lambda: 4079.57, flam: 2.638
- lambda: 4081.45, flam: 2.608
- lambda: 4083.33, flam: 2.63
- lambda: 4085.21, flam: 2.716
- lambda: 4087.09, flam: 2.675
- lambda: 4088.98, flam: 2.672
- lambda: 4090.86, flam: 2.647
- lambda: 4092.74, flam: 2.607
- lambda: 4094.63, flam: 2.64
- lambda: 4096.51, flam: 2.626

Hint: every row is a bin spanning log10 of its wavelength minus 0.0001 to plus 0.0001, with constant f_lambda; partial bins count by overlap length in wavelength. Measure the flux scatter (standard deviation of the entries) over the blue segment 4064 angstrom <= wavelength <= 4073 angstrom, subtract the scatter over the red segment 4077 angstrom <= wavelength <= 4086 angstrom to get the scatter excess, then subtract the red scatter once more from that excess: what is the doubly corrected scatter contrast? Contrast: 0.007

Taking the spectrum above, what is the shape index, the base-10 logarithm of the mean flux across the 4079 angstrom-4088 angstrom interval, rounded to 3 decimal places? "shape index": 0.424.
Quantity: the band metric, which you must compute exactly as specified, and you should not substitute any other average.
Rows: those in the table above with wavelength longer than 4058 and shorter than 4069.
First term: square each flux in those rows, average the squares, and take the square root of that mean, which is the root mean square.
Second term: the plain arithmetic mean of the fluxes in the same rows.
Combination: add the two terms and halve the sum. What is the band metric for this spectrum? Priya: 2.49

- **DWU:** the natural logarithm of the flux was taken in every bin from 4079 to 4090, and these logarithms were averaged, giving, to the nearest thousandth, 0.977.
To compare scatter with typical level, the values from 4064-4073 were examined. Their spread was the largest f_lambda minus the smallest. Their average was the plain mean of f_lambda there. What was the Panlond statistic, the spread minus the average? -2.31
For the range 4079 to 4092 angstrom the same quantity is -2.55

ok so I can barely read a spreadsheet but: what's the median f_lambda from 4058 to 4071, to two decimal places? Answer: 2.46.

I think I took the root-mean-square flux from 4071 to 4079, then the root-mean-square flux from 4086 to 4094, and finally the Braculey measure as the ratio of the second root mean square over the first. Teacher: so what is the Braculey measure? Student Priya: 1.00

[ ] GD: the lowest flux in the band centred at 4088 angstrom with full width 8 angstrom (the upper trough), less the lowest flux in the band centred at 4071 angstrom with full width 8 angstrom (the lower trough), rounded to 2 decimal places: 0.21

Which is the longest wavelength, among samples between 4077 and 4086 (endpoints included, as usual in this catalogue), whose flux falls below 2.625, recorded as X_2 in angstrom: 4081.45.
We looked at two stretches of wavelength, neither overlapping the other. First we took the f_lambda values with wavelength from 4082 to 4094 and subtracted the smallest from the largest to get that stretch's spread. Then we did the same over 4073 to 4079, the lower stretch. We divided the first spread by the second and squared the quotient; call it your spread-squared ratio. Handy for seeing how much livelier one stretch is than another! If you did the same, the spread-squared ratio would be 1.90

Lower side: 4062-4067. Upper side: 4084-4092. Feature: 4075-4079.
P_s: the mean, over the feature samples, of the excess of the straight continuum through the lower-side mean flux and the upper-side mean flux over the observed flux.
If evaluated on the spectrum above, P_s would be -0.07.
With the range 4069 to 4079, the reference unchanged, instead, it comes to -0.05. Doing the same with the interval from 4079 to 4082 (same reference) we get 0.00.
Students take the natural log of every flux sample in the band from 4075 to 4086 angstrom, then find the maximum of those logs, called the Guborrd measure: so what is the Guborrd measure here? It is 0.999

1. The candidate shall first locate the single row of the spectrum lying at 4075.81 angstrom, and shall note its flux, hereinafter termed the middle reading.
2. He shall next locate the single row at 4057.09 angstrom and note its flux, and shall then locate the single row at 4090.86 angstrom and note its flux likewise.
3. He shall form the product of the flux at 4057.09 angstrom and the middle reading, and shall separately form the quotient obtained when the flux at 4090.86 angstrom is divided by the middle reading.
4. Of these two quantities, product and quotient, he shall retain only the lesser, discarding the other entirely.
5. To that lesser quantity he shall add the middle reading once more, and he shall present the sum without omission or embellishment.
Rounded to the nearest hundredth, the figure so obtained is 3.63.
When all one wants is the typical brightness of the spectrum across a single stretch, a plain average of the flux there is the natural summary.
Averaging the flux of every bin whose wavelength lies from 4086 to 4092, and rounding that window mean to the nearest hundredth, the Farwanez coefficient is 2.66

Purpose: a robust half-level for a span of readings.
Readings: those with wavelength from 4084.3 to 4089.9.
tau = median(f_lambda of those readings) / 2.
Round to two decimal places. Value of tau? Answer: 1.34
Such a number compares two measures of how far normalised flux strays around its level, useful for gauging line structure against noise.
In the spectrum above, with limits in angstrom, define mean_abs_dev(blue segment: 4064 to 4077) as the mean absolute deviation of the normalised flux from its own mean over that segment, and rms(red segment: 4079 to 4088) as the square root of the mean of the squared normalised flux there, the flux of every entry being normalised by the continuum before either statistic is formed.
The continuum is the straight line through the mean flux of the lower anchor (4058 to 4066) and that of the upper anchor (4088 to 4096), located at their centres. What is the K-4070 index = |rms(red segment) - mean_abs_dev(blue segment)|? 0.994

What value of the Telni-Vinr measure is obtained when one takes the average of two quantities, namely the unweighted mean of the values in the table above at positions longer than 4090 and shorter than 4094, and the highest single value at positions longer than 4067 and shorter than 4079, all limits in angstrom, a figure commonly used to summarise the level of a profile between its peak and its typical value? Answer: 2.665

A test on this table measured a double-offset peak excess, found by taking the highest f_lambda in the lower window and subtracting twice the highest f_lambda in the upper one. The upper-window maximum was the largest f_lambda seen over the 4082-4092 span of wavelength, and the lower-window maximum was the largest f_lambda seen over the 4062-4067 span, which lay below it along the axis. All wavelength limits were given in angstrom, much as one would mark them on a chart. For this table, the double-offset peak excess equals -2.82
